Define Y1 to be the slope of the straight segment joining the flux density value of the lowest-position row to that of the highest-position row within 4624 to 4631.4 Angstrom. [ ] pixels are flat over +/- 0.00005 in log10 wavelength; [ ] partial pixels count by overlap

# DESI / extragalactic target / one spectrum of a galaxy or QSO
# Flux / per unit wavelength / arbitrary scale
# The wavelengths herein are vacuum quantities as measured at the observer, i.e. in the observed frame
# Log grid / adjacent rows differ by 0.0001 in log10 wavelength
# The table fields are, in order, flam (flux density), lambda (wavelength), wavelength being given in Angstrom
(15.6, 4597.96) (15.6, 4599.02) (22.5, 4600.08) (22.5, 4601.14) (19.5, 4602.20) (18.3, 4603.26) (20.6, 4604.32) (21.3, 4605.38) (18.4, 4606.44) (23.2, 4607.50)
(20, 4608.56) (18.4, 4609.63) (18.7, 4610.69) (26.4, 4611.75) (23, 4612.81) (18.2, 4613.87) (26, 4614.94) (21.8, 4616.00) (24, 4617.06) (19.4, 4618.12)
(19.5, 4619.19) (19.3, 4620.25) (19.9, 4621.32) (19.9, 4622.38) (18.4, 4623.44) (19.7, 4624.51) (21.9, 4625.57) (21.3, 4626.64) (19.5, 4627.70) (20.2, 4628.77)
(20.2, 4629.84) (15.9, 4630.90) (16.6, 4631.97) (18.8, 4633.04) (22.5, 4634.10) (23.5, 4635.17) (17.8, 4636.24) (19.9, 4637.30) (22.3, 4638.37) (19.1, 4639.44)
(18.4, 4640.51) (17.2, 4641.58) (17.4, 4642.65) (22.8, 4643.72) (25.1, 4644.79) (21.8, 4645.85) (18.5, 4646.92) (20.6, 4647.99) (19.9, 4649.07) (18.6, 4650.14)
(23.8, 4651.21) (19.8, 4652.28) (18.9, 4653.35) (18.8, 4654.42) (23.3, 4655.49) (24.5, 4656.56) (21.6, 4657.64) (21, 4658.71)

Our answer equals -0.6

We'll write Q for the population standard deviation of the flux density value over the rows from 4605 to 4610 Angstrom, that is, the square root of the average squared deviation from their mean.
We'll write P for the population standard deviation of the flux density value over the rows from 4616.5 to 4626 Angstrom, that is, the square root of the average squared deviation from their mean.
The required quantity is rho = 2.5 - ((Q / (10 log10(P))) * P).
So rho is 1.1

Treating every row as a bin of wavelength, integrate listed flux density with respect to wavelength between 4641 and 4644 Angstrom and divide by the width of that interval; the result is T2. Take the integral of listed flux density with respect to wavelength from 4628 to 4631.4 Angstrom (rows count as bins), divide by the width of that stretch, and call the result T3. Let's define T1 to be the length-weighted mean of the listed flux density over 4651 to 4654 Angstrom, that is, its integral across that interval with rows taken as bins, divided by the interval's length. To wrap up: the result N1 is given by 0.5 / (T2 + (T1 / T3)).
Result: 0.0252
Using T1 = 20.5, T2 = 18.8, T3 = 18.8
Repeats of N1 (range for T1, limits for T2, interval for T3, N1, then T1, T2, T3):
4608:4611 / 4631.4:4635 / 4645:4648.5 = 0.0243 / 19.1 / 19.7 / 20.8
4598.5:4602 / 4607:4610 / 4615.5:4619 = 0.0233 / 20.1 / 20.6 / 21.5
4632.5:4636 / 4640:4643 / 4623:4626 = 0.0267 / 21.3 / 17.7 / 20.0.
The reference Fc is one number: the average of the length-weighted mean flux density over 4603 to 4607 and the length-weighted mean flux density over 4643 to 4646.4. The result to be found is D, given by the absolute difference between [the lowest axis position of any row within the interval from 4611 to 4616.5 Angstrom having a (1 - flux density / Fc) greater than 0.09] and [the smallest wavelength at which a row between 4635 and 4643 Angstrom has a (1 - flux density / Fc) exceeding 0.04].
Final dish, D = 22.4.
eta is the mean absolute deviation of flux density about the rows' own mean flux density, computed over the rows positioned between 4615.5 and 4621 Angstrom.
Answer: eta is 1.7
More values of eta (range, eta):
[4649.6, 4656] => 2.0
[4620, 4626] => 0.7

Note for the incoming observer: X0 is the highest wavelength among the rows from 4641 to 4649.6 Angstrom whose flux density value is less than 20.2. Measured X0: 4649.07 Angstrom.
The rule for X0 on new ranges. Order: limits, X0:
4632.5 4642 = 4641.58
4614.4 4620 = 4619.19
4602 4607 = 4606.44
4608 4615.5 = 4613.87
